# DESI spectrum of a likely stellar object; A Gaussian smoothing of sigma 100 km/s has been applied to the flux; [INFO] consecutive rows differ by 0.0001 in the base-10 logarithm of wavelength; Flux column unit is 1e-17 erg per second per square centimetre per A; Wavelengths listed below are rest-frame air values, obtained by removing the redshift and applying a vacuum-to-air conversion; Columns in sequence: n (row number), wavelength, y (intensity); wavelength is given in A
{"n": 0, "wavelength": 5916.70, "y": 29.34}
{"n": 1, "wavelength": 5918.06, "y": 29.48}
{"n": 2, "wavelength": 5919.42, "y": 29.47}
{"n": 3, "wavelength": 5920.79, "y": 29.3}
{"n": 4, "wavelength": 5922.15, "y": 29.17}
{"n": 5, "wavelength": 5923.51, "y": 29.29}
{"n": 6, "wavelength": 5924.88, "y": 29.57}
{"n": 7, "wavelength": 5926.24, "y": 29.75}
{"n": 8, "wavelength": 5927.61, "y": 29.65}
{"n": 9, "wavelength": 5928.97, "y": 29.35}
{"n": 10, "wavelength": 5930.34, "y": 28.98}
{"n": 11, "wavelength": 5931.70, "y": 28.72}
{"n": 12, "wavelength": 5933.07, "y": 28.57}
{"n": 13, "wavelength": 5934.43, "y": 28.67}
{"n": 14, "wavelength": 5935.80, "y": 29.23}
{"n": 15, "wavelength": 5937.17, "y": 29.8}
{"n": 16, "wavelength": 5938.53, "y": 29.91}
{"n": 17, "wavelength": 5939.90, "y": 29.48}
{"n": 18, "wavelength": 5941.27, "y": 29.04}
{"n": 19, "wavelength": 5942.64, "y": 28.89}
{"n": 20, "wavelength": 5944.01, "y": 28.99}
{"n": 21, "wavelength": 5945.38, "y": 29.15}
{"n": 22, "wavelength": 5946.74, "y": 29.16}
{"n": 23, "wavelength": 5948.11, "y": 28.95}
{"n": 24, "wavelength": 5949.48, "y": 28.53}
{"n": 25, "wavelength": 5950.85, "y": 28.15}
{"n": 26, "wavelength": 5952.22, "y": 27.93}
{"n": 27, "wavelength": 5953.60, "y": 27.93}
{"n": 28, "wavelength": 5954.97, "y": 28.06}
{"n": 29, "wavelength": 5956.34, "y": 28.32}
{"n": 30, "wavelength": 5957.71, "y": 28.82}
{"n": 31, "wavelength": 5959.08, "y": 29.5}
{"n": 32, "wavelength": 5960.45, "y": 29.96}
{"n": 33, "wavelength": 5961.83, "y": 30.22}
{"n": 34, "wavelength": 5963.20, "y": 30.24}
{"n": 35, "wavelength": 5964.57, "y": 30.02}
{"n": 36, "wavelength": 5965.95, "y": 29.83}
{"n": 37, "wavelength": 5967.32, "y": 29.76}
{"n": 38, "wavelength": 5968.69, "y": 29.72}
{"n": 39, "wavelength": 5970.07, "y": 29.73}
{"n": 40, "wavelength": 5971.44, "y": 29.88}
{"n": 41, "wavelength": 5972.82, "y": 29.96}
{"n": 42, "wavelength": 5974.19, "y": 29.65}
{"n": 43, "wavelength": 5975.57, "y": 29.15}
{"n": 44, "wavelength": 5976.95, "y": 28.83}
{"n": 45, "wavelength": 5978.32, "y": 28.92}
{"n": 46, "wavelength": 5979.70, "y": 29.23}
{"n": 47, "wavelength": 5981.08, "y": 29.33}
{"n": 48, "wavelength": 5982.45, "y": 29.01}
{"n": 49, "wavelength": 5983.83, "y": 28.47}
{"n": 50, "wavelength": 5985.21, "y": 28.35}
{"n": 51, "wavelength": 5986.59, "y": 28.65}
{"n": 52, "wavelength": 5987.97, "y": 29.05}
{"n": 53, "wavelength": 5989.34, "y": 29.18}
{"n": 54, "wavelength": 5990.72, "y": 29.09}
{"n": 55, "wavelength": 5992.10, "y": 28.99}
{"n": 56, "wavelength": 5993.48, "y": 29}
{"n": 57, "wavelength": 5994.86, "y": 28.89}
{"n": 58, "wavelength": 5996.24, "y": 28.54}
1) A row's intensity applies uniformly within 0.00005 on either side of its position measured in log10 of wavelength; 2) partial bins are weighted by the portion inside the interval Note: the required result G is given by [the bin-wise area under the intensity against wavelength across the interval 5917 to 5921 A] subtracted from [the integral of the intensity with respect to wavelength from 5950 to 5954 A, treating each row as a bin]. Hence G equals -6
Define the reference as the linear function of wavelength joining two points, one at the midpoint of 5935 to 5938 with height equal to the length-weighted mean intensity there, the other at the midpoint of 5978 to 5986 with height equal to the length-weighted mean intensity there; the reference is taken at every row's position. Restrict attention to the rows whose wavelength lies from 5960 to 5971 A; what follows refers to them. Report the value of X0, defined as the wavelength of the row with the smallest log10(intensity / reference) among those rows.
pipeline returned 5968.69 A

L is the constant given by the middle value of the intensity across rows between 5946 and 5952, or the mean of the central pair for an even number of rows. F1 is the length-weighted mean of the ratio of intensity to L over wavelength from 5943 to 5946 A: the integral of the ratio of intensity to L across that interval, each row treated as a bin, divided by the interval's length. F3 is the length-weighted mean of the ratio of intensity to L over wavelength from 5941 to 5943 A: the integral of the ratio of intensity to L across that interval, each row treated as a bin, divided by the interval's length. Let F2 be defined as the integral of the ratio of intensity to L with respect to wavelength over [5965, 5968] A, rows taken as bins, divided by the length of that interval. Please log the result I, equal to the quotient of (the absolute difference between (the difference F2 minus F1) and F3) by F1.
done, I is 0.97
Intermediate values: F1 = 1.01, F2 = 1.04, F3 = 1.01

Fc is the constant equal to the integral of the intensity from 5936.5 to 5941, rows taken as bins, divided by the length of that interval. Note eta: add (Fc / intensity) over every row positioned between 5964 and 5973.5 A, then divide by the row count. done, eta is 0.99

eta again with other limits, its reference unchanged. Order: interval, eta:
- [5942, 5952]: 1.03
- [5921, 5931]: 1.01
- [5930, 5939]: 1.02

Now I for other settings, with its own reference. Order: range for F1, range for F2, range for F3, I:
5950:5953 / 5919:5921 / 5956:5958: 0.97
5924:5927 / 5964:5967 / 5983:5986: 0.95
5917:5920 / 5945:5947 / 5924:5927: 1.01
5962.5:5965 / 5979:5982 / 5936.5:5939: 1.02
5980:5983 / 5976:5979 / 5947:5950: 1.00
